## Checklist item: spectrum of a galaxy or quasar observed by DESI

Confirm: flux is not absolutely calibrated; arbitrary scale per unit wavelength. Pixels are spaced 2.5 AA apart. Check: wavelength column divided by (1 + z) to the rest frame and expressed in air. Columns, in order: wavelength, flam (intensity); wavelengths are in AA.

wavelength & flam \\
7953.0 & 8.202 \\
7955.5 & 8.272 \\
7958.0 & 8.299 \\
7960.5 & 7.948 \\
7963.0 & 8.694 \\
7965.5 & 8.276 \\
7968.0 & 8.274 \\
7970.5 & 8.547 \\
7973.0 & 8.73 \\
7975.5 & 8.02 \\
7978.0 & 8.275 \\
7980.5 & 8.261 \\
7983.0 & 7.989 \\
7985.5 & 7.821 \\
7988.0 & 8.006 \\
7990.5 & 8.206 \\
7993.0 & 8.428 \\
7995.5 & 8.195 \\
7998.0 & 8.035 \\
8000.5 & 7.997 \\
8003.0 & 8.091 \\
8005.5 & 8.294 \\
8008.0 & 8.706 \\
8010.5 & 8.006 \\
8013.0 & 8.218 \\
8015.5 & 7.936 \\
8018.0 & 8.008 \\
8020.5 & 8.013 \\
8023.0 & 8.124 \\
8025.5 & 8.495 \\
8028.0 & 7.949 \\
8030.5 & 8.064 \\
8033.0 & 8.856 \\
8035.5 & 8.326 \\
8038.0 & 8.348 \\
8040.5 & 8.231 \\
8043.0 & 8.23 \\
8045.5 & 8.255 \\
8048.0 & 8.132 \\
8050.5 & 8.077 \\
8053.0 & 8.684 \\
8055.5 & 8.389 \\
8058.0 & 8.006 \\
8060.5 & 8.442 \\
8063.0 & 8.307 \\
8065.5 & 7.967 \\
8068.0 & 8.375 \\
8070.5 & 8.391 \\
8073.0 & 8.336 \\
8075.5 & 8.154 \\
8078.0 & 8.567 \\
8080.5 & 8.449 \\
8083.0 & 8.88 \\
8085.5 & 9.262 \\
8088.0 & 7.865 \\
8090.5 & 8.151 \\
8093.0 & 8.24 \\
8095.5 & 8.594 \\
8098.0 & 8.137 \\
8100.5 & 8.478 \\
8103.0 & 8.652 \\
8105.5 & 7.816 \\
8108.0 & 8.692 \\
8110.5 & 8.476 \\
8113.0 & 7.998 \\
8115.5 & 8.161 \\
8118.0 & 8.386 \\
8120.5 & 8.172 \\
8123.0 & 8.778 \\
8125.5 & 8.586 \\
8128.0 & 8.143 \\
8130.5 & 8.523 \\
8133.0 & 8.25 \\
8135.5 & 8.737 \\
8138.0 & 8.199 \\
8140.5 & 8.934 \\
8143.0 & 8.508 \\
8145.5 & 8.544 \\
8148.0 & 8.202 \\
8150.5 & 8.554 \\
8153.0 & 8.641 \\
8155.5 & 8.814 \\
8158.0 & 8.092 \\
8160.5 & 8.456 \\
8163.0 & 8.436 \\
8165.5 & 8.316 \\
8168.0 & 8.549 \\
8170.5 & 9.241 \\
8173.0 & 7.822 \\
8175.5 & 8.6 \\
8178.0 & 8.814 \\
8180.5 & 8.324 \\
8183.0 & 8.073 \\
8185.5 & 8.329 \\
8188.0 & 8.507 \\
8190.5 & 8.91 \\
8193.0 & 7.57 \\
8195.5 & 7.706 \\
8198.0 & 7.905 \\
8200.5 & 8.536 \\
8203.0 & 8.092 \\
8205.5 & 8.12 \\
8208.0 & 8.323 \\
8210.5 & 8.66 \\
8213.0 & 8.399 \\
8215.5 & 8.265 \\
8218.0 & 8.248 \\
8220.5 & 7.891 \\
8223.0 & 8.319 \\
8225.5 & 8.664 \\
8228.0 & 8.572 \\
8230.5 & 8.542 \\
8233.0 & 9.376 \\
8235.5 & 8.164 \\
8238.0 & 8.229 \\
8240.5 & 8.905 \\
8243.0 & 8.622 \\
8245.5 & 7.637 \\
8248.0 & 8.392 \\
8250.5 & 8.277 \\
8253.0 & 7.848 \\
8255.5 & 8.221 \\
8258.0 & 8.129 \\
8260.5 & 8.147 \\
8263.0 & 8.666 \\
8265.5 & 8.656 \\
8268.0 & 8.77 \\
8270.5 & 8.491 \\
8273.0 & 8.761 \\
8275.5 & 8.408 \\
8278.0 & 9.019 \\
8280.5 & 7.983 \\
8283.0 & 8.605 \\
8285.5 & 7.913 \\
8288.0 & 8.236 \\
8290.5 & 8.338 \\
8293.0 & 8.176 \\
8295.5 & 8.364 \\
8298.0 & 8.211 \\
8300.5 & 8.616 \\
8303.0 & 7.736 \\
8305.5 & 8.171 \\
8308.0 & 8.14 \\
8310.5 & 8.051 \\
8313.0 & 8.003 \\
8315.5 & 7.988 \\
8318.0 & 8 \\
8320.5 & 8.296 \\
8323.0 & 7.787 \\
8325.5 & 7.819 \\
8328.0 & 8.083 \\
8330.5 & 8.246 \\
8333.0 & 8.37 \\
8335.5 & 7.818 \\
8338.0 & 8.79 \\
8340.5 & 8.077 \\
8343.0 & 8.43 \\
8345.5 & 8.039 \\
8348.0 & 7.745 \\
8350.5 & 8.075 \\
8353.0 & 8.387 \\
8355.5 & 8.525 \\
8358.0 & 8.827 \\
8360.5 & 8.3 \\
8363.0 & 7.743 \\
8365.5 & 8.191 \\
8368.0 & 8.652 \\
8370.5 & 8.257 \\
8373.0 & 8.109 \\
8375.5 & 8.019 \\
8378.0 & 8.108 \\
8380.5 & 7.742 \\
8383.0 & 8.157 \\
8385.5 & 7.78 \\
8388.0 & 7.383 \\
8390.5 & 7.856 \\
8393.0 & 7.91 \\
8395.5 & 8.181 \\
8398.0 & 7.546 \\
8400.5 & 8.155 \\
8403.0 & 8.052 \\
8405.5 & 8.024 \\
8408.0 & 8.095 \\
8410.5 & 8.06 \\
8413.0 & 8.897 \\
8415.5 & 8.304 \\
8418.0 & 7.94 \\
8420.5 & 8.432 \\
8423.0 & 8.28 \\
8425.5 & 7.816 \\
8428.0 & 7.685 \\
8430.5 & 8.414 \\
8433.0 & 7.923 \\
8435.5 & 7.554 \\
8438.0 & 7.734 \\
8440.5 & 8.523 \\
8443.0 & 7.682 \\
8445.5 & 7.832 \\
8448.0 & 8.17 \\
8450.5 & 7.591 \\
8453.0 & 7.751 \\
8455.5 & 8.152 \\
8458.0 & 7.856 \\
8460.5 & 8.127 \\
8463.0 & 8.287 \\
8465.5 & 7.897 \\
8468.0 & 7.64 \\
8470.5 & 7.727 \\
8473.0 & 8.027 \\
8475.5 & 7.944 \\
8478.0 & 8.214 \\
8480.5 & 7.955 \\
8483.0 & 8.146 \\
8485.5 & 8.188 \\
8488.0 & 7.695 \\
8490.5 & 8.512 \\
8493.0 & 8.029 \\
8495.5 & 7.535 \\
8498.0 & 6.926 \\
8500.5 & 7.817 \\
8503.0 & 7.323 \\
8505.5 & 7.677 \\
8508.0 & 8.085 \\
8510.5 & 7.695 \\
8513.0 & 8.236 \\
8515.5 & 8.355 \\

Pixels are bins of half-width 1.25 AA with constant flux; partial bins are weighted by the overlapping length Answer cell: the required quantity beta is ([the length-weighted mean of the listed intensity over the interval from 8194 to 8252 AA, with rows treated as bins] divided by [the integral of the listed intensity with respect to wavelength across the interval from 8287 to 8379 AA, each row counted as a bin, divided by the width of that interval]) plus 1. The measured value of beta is 2.02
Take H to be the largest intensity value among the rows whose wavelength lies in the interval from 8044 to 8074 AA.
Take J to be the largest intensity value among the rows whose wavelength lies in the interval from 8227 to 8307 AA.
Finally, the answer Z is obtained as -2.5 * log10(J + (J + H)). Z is -3.60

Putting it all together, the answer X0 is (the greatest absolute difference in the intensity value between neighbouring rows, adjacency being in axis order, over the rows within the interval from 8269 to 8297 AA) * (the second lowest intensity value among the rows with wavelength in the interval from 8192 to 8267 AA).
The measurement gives 7.9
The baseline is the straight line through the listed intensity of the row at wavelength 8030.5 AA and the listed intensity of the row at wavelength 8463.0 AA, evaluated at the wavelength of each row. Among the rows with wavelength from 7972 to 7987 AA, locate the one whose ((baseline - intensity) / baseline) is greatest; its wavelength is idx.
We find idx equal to 7985.5 AA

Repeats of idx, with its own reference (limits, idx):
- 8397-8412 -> 8398.0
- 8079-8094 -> 8088.0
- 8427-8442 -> 8435.5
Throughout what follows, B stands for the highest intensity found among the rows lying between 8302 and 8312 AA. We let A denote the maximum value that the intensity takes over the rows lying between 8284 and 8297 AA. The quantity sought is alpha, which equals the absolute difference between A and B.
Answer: 0.19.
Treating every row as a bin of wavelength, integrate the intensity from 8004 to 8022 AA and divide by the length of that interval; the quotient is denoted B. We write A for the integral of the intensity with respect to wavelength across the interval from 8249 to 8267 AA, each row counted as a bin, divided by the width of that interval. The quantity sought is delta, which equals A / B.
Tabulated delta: 1.01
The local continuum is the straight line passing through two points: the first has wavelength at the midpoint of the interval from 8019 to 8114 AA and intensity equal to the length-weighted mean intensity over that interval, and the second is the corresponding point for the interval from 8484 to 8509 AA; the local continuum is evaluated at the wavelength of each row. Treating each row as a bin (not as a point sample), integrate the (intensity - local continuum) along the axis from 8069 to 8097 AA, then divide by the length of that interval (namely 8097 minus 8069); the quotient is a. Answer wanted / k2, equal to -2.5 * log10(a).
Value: 2.2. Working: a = 0.14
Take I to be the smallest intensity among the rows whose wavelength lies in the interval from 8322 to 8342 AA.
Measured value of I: 7.787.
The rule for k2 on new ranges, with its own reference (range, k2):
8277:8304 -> 1.5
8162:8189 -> 1.4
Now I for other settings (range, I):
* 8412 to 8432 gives 7.685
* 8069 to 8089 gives 7.865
